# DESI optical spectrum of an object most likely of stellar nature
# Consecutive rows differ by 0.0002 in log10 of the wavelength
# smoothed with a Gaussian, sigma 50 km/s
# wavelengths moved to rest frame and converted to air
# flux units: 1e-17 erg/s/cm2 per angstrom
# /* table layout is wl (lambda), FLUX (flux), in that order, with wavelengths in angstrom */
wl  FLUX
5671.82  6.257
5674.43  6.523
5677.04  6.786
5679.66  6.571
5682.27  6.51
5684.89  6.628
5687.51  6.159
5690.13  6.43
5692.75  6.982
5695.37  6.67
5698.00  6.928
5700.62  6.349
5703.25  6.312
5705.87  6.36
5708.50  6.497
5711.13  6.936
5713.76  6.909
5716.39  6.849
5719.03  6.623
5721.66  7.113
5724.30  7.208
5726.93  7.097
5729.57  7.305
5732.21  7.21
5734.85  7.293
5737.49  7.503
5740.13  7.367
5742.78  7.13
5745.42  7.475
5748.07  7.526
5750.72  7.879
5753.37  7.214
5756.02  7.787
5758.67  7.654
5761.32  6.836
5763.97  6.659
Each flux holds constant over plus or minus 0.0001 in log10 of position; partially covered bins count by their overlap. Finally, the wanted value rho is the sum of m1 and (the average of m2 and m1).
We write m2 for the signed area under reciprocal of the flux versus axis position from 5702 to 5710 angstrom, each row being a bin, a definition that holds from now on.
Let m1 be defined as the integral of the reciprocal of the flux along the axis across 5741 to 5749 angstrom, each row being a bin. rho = 2.25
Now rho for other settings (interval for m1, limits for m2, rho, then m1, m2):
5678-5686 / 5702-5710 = 2.45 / 1.22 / 1.25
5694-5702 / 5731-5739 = 2.35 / 1.20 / 1.09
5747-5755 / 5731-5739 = 2.14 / 1.06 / 1.09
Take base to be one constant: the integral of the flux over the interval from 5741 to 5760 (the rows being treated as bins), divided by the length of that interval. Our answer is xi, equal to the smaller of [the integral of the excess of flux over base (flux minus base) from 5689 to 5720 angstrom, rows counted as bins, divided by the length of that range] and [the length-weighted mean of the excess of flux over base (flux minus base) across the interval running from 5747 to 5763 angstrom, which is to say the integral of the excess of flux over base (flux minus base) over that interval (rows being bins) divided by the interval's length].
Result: -0.863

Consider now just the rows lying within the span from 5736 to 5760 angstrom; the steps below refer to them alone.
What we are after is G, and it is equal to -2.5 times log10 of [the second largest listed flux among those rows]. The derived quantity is -2.23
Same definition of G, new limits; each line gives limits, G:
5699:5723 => -2.10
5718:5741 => -2.17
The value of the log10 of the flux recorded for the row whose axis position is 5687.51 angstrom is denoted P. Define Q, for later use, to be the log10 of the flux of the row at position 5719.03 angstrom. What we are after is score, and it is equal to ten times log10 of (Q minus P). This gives -15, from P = 0.790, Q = 0.82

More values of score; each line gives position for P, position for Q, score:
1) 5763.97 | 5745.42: -13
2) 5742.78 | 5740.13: -18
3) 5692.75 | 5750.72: -13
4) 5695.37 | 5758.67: -12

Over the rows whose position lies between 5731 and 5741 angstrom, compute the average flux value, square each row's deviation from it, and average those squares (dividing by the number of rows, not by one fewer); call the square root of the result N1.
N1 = 0.11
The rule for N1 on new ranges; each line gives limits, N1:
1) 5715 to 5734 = 0.22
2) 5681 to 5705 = 0.26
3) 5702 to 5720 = 0.24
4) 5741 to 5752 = 0.27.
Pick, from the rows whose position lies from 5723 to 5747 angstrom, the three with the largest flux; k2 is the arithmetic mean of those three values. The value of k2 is 7.4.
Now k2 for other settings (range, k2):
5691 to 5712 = 6.9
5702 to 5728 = 7.1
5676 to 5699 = 6.9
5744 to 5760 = 7.8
